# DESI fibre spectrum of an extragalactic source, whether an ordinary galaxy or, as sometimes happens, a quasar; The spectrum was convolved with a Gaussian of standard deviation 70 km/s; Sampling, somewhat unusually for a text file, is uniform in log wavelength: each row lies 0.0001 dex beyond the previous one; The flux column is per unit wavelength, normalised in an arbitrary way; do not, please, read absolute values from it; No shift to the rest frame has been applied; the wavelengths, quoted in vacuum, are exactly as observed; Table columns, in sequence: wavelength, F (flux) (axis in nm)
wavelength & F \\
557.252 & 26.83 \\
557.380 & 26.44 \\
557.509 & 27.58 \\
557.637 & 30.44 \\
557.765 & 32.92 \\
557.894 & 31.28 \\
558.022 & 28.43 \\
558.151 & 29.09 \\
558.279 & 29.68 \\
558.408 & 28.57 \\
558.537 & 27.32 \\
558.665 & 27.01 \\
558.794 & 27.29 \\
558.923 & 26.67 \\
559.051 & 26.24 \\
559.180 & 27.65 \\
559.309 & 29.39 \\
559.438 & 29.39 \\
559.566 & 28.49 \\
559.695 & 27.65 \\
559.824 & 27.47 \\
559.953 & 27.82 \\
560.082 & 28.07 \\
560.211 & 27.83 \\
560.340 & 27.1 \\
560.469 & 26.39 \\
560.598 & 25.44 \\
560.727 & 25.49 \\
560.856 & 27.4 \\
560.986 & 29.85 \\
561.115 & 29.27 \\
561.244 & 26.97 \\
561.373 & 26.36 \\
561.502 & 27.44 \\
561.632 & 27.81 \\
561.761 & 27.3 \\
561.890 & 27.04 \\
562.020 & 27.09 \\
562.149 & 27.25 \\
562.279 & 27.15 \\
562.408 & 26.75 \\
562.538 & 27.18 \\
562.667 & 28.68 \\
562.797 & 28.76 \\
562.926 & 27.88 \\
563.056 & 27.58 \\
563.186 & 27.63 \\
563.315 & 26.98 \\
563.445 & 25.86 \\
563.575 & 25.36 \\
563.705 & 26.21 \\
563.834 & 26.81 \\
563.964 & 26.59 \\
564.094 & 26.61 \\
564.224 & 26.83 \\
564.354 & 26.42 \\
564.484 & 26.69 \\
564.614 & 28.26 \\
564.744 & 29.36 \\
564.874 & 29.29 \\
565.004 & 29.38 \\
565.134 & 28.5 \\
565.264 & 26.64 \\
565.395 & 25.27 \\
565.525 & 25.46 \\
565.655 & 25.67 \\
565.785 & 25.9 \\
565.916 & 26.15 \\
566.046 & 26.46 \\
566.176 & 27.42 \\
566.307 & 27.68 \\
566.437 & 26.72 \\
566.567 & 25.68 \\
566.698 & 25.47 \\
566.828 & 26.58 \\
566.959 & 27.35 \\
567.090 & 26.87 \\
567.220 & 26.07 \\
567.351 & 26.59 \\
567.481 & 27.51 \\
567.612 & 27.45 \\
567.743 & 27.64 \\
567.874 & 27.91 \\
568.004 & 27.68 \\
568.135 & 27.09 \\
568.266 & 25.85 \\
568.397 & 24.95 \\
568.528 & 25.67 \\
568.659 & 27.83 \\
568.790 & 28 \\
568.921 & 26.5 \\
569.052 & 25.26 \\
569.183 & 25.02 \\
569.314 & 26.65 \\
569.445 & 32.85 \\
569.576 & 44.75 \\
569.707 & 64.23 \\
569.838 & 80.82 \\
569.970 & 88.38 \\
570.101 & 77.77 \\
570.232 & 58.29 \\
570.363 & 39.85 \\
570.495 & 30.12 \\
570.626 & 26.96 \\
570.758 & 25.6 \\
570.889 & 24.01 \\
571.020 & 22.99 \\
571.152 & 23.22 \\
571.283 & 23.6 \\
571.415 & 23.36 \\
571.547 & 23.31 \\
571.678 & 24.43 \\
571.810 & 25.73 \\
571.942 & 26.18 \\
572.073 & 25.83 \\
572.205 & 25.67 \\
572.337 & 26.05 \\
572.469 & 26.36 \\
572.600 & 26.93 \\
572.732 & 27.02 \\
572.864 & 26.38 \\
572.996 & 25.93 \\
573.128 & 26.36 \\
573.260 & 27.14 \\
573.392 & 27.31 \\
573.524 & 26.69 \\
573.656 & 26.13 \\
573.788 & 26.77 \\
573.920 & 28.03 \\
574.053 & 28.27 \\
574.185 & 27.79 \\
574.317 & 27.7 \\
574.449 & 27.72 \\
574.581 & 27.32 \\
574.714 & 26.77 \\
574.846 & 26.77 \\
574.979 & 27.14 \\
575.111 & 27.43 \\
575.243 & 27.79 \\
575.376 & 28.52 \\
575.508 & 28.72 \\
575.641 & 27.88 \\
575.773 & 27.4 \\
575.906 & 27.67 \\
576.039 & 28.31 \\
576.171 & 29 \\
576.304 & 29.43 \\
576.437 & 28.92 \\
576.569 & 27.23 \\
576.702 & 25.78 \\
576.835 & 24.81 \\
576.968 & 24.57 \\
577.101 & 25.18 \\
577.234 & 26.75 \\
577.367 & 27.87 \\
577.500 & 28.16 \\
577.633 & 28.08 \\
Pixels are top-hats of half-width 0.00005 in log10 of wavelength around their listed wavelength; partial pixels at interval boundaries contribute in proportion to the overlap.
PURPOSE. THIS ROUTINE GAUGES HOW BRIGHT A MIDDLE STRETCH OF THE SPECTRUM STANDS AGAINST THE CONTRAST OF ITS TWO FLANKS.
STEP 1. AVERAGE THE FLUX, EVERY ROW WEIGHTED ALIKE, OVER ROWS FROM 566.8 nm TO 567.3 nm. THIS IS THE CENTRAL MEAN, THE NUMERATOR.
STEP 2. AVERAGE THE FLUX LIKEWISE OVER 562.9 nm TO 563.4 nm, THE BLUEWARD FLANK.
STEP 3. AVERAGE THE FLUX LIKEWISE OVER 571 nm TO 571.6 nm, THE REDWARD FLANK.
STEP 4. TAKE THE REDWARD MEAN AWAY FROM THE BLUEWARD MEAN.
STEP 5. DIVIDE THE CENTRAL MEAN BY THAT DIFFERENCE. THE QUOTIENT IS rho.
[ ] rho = 6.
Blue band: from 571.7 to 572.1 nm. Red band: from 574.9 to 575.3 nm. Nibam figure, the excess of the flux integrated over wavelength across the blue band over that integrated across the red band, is -0.7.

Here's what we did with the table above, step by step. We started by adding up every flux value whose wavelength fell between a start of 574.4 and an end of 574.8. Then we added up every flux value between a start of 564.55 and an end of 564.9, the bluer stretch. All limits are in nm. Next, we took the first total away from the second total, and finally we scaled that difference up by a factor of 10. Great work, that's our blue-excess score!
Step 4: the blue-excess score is 51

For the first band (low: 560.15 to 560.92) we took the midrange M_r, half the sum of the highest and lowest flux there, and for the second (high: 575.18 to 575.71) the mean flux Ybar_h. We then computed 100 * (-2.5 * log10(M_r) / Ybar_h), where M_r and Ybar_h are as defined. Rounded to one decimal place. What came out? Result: -12.6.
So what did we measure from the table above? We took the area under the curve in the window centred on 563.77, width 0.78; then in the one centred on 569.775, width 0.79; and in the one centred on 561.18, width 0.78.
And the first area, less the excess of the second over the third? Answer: -9.0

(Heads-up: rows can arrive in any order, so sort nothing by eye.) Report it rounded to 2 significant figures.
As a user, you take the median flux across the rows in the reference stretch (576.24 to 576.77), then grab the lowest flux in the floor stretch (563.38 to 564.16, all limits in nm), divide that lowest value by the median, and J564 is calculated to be 0.90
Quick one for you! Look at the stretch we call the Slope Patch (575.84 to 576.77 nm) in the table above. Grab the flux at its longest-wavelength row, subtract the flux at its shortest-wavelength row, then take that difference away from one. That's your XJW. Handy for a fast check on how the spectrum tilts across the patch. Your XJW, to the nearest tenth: 2.9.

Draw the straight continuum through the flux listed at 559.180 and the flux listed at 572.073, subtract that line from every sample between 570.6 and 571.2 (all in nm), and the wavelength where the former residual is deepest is 571.020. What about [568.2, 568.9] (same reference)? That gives 568.397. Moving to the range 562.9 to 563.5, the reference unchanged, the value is 563.445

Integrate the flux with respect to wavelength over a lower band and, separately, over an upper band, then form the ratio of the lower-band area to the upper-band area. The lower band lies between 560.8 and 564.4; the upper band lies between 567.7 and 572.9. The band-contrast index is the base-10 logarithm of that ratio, -0.24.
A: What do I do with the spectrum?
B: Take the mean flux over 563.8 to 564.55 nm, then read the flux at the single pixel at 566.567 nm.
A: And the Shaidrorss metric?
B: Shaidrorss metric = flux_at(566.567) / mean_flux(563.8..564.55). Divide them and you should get 0.96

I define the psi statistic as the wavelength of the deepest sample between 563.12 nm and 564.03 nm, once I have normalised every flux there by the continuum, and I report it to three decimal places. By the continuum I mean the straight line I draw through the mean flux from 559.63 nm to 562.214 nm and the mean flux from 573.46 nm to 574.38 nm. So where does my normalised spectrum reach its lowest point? 563.575 nm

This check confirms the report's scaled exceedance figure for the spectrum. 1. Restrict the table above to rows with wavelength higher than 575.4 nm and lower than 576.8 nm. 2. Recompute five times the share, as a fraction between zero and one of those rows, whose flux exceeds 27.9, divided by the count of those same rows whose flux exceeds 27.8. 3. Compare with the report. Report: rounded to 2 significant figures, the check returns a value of 0.42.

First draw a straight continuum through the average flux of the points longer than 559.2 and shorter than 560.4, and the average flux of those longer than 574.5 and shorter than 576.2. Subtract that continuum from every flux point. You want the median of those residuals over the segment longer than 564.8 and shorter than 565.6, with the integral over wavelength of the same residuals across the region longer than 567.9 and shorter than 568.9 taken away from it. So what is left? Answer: 0.7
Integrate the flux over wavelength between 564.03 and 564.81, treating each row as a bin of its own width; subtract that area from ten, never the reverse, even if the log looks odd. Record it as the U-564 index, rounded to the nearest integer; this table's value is -11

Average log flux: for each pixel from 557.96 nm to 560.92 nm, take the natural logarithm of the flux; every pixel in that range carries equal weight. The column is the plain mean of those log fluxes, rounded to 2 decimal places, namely 3.32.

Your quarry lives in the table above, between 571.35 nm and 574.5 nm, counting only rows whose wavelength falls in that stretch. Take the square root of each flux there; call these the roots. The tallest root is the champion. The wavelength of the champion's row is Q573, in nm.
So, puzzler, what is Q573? 574.053 nm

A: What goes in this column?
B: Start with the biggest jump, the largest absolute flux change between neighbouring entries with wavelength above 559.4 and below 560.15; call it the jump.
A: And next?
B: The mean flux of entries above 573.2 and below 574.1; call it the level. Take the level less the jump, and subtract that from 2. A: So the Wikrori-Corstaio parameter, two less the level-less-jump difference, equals -24.3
